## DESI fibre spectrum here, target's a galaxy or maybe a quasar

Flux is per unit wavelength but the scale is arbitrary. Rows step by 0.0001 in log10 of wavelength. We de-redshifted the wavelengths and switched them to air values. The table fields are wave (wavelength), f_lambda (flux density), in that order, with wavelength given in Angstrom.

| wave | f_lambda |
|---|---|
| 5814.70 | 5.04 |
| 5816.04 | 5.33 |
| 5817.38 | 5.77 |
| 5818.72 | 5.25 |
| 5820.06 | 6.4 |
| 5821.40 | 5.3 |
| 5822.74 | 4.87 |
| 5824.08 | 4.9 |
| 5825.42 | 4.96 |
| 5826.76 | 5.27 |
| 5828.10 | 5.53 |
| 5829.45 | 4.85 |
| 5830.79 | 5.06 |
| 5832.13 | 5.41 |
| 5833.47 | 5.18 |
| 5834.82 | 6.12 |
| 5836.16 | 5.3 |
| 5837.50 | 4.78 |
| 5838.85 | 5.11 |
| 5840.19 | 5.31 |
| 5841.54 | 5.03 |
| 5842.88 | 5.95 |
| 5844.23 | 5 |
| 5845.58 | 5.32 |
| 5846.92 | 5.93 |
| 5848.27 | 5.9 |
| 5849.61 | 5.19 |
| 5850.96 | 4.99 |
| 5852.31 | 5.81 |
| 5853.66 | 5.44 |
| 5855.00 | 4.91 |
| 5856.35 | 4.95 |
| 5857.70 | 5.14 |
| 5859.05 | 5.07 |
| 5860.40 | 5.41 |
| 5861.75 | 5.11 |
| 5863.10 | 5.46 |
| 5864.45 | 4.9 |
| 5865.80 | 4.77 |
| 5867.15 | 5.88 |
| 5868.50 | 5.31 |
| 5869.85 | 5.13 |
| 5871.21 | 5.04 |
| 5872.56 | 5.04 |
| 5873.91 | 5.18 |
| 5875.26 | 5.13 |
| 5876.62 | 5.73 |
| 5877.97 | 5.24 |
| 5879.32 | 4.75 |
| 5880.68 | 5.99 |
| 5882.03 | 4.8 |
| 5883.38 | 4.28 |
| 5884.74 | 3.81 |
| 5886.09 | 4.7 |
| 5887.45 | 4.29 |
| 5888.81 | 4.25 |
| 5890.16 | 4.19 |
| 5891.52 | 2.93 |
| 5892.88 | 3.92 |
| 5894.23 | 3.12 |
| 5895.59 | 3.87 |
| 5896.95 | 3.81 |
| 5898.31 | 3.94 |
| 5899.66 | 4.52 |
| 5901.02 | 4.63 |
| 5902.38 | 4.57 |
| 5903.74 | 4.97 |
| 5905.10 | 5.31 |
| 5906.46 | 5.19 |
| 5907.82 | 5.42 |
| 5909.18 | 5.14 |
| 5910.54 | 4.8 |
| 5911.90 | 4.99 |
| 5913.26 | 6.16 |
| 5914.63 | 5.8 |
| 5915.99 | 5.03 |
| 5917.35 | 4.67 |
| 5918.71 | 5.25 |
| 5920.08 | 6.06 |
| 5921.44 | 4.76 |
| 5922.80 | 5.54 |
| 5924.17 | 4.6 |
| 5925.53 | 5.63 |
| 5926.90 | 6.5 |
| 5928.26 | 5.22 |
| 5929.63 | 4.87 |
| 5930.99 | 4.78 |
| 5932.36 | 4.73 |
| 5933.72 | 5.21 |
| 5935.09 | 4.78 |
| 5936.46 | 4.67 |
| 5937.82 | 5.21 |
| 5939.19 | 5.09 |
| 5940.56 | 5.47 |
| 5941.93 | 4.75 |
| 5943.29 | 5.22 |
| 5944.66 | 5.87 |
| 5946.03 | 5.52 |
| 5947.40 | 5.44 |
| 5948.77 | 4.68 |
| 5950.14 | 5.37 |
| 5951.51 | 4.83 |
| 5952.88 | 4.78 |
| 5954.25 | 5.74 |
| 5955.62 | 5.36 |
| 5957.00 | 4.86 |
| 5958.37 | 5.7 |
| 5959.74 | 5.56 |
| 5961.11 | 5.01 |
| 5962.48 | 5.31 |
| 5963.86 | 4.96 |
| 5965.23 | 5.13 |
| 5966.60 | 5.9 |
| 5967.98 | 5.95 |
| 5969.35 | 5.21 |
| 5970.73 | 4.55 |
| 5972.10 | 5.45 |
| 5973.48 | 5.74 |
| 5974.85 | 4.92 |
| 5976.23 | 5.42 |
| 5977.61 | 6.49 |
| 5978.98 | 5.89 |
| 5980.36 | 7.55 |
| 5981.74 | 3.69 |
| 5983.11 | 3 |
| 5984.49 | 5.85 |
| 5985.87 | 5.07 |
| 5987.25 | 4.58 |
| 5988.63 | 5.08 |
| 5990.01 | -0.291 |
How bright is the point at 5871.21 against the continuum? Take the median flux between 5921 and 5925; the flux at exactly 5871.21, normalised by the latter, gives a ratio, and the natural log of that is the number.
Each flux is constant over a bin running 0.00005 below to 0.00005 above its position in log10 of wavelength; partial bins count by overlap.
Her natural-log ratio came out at 0.057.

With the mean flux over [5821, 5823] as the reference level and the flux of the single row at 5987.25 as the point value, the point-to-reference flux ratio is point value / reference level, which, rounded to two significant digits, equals 0.90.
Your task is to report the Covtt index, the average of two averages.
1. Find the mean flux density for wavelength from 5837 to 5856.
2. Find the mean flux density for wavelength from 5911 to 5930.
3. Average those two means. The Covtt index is 5.35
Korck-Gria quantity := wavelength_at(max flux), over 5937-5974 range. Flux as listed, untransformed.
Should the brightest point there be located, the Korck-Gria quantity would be 5967.98 Angstrom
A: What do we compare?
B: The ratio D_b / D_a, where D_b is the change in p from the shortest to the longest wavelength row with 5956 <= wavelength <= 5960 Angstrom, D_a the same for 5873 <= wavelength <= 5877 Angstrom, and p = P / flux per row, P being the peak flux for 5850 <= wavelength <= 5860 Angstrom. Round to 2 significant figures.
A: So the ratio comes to 1.4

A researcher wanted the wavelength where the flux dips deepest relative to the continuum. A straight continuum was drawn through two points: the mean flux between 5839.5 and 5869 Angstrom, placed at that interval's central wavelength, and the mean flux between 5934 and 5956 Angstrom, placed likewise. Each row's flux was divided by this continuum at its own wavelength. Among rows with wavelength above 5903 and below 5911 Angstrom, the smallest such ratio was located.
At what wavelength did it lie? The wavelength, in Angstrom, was 5910.54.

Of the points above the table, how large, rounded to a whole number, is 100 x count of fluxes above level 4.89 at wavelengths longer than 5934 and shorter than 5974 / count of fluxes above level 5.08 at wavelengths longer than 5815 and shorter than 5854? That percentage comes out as 105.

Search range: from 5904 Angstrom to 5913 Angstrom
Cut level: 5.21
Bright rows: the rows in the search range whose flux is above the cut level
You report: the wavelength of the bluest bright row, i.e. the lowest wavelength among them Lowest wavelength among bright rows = 5905.10 Angstrom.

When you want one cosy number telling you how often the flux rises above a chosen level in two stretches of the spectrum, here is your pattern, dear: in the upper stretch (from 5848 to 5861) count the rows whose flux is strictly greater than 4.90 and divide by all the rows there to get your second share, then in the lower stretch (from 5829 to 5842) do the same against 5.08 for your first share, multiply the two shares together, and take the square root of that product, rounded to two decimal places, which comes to 0.77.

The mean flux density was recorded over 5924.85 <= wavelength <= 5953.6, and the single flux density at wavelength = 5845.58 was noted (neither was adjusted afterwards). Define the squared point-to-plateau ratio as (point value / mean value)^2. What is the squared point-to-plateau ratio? 1.06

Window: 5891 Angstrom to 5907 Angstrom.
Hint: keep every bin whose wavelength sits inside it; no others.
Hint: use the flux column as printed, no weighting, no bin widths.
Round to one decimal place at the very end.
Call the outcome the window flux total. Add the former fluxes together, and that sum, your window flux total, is 50.8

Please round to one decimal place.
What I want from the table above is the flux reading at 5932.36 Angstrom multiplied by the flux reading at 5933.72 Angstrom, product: 24.6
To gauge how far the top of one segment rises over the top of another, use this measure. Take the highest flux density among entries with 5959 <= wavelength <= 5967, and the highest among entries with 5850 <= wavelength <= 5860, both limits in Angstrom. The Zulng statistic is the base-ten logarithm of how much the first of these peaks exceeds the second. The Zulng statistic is -1.0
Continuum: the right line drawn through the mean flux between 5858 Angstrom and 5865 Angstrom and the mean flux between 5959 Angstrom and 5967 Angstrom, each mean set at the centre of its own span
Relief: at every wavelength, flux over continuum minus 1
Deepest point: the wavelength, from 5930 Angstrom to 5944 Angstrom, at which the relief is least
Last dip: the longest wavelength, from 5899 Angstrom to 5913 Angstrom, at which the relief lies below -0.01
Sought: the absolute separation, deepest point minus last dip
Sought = 24.6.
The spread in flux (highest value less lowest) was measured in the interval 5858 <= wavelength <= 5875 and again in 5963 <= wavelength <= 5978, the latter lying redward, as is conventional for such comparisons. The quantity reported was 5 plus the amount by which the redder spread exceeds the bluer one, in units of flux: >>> 5.8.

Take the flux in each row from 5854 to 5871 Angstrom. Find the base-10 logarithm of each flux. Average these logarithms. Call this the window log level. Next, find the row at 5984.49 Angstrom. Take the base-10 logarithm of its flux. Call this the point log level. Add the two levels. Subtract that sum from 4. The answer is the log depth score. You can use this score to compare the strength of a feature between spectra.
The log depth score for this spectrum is 2.52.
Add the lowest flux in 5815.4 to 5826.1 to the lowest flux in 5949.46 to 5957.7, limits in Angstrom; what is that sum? 9.65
